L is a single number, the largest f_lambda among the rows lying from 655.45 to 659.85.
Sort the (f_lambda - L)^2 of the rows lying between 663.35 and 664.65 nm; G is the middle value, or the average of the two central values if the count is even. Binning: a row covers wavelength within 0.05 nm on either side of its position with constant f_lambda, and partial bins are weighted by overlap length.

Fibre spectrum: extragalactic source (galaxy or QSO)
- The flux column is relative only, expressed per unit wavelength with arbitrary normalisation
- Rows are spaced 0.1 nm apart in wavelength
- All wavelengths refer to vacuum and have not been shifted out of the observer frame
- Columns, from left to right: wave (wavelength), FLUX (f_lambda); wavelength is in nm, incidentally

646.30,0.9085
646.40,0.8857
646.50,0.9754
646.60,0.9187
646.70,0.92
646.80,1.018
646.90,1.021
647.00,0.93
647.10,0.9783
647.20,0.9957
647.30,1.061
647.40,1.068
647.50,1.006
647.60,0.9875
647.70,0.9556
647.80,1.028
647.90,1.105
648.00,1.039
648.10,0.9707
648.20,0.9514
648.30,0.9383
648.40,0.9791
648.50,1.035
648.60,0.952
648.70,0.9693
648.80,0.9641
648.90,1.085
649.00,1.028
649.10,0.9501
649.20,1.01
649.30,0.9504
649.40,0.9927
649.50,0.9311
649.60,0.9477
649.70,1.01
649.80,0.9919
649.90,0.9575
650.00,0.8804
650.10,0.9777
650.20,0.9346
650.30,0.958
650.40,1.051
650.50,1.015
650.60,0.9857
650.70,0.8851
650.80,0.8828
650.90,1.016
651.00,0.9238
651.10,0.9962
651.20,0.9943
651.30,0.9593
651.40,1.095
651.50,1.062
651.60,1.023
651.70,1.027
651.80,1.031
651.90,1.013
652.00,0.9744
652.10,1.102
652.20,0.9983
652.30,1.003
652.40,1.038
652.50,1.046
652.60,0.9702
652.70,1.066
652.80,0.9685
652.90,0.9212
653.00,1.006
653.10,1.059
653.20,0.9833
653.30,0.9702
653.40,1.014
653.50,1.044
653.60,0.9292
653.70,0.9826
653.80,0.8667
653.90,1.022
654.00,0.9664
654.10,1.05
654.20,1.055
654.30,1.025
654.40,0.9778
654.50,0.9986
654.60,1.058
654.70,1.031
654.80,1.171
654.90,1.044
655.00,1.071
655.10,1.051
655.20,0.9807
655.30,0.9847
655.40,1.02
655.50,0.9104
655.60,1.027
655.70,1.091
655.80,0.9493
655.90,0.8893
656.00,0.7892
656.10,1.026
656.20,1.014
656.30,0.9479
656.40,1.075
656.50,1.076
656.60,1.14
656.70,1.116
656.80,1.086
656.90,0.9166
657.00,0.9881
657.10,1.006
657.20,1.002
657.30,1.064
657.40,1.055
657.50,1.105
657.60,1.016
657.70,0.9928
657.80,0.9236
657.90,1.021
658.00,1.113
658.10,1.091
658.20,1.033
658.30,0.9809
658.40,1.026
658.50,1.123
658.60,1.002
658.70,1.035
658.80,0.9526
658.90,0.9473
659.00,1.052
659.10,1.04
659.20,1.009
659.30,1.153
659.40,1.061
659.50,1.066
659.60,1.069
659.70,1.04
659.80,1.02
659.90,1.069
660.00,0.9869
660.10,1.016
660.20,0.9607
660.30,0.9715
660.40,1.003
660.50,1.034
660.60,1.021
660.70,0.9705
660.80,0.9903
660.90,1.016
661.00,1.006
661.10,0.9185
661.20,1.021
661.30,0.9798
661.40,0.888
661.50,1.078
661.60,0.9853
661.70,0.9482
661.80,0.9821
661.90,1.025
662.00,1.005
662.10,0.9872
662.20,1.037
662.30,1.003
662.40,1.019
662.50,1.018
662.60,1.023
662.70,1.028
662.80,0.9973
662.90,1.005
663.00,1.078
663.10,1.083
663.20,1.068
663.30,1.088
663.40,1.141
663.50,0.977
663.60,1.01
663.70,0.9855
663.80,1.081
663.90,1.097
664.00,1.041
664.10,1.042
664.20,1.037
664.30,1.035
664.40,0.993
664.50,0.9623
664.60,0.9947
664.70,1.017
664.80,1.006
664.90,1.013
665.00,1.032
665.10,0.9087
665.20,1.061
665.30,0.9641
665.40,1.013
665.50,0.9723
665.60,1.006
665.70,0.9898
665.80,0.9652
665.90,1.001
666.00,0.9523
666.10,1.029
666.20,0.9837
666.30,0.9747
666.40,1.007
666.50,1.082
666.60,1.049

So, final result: 0.0139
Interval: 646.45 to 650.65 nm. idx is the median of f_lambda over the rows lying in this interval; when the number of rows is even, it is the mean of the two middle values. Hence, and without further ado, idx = 0.979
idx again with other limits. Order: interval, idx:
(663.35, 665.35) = 1.015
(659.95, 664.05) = 1.010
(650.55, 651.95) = 1.005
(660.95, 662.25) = 0.987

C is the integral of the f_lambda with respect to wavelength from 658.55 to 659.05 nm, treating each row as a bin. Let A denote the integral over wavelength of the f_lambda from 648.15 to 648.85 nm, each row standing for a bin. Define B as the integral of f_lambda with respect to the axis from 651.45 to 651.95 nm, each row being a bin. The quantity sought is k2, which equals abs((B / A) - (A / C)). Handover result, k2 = 0.6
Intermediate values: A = 0.7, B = 0.5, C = 0.50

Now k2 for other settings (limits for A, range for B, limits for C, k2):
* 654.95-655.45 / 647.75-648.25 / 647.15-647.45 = 0.6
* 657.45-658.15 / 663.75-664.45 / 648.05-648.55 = 0.5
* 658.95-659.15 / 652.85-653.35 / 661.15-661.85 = 2.1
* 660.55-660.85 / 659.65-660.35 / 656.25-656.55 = 1.4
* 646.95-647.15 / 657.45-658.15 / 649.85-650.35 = 3.4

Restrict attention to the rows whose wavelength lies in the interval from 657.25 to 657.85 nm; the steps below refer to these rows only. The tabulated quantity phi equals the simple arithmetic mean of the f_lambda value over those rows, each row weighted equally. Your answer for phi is 1.03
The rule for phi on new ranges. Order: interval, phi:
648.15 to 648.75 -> 0.97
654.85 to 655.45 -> 1.03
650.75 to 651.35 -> 0.96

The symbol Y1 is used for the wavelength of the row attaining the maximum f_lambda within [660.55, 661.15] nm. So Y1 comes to 660.60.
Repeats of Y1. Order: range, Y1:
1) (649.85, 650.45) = 650.40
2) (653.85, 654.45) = 654.20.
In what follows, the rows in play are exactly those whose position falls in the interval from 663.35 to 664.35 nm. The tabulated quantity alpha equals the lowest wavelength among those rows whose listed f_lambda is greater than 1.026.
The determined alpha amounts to 663.40 nm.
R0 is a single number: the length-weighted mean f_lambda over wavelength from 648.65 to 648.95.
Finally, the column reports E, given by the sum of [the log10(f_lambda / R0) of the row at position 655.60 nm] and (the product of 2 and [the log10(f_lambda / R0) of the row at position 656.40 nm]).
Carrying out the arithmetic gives 0.066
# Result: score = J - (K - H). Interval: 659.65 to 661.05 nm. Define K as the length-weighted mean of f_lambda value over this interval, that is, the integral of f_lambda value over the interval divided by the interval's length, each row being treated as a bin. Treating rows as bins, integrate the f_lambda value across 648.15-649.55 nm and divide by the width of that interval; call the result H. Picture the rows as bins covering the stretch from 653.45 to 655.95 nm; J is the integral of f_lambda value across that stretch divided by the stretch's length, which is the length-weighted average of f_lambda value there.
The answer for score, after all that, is 0.98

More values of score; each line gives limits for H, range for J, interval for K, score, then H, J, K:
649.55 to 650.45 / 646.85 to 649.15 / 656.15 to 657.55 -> 0.93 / 0.97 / 1.00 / 1.04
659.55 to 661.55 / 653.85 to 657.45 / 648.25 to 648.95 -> 1.03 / 1.00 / 1.02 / 0.99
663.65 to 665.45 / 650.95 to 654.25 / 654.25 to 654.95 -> 0.98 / 1.02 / 1.00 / 1.04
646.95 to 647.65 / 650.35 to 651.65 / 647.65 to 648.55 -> 1.00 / 1.00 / 0.99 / 1.00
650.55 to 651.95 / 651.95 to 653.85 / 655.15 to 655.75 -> 0.99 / 0.99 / 1.00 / 1.00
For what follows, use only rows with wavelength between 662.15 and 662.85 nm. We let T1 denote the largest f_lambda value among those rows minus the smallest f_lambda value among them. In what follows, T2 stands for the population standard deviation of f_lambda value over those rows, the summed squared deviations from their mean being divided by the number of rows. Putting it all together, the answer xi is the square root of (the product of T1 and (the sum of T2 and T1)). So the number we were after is 0.05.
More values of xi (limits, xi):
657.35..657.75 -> 0.13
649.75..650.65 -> 0.19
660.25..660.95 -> 0.07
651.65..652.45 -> 0.14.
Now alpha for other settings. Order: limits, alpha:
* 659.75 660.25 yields 659.90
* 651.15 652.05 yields 651.40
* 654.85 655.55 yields 654.90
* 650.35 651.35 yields 650.40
